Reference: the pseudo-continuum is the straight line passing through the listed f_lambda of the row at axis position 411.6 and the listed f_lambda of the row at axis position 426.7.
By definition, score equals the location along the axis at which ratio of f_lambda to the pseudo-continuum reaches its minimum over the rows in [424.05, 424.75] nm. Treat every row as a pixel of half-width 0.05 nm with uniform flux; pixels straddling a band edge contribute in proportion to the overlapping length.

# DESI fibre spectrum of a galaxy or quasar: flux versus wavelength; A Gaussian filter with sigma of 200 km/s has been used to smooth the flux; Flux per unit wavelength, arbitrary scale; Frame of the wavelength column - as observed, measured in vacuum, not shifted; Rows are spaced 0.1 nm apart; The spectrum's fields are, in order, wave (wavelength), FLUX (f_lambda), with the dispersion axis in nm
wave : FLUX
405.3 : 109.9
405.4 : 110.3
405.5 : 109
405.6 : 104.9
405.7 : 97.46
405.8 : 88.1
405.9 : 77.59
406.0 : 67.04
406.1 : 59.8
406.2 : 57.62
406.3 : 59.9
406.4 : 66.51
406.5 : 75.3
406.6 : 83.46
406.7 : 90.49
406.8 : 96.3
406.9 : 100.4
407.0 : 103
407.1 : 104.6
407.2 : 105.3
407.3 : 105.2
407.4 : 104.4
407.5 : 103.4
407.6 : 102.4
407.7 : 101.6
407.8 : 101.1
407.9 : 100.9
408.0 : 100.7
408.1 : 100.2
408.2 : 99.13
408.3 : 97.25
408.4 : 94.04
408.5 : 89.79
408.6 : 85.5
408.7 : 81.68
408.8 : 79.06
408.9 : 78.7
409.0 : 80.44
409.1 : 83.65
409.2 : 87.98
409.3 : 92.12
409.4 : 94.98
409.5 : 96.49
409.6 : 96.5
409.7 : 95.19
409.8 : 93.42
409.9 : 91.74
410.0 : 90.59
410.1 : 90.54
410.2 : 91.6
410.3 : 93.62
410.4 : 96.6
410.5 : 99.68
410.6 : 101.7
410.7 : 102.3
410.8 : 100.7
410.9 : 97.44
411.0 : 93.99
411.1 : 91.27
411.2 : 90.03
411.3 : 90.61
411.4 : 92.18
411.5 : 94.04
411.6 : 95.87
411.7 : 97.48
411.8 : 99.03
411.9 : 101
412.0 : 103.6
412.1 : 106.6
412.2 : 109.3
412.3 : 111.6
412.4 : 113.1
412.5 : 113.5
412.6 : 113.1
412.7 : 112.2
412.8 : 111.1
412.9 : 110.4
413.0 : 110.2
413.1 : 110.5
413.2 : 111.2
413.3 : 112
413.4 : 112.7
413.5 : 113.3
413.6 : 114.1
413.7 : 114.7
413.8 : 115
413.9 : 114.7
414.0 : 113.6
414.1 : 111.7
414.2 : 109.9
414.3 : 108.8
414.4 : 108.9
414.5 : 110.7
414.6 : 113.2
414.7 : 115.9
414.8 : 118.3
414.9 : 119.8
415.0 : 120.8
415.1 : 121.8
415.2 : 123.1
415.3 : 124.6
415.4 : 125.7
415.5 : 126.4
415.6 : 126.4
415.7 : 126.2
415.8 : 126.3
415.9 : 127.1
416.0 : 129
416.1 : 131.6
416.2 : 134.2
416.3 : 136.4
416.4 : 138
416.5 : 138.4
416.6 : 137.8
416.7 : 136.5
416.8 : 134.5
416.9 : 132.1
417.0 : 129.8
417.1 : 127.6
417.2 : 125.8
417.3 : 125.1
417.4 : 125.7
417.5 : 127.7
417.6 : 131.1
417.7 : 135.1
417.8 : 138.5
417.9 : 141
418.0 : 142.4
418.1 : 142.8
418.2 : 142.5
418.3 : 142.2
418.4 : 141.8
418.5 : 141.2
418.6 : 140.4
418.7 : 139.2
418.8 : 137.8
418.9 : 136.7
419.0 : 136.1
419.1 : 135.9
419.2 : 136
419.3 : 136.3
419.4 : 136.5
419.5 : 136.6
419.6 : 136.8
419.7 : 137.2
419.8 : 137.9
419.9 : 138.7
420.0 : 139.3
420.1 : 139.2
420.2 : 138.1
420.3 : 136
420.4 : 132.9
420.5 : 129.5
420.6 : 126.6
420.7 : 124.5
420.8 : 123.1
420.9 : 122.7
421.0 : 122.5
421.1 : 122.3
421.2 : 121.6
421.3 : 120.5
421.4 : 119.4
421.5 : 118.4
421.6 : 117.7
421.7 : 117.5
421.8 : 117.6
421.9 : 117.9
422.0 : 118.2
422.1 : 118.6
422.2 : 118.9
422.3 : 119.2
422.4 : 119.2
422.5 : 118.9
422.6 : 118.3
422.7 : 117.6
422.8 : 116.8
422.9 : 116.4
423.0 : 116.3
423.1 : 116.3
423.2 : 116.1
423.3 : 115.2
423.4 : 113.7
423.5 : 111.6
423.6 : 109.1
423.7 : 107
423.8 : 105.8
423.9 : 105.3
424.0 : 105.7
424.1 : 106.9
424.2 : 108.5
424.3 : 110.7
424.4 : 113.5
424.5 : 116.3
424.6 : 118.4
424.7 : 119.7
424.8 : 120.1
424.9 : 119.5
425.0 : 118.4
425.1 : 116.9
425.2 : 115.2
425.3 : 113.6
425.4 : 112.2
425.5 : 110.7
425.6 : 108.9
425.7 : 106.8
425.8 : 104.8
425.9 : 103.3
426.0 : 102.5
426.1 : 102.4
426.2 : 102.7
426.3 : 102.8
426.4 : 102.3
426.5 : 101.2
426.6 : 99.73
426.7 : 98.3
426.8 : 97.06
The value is 424.1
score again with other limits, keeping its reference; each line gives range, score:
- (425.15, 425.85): 425.8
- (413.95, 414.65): 414.3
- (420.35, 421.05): 421.0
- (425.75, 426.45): 426.4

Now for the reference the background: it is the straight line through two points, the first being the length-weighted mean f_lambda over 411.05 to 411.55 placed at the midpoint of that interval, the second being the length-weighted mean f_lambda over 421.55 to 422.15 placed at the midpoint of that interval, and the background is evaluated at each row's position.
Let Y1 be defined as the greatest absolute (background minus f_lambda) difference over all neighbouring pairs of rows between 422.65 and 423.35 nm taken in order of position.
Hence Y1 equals 1.1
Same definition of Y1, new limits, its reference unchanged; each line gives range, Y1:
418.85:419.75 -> 0.8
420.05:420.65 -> 3.6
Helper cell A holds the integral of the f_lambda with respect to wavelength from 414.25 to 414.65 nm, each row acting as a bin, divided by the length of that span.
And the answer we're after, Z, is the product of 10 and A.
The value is 1104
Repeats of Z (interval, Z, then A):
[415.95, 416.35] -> 1328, 133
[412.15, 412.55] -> 1119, 112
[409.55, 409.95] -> 942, 94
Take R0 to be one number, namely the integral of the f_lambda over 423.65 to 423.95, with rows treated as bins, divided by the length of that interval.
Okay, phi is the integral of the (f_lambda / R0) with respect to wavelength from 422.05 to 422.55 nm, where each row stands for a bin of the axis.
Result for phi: 0.56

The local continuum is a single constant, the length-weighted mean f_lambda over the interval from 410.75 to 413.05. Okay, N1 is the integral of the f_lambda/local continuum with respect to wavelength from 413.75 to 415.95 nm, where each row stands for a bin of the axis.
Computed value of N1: 2.5 nm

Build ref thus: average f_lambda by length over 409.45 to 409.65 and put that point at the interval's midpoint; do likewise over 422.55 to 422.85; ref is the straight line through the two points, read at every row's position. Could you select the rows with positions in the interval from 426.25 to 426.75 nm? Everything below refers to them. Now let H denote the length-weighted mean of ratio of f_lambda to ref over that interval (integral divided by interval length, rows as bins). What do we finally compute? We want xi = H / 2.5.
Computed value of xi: 0.33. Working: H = 0.82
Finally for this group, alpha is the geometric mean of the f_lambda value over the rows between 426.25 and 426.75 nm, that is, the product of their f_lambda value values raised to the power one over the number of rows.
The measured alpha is 101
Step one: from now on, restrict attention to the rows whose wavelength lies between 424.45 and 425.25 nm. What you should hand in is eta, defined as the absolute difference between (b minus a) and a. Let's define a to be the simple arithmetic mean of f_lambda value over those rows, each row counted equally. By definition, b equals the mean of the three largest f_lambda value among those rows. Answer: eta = 116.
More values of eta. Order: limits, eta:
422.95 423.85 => 108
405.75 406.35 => 59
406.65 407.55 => 98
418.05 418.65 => 141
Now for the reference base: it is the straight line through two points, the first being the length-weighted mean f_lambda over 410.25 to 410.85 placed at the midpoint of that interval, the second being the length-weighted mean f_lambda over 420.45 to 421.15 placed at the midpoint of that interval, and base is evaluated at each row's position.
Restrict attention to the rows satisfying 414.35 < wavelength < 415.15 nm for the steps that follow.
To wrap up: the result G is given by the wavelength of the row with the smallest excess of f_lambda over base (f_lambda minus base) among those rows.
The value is 414.4 nm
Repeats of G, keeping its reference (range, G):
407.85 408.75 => 408.7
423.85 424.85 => 423.9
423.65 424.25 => 423.9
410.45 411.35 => 411.2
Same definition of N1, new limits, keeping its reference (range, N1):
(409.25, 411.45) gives 2.0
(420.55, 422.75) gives 2.6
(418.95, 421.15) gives 2.9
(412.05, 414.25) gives 2.4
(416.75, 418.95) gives 2.9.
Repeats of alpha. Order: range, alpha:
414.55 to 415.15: 118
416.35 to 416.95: 136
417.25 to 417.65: 127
